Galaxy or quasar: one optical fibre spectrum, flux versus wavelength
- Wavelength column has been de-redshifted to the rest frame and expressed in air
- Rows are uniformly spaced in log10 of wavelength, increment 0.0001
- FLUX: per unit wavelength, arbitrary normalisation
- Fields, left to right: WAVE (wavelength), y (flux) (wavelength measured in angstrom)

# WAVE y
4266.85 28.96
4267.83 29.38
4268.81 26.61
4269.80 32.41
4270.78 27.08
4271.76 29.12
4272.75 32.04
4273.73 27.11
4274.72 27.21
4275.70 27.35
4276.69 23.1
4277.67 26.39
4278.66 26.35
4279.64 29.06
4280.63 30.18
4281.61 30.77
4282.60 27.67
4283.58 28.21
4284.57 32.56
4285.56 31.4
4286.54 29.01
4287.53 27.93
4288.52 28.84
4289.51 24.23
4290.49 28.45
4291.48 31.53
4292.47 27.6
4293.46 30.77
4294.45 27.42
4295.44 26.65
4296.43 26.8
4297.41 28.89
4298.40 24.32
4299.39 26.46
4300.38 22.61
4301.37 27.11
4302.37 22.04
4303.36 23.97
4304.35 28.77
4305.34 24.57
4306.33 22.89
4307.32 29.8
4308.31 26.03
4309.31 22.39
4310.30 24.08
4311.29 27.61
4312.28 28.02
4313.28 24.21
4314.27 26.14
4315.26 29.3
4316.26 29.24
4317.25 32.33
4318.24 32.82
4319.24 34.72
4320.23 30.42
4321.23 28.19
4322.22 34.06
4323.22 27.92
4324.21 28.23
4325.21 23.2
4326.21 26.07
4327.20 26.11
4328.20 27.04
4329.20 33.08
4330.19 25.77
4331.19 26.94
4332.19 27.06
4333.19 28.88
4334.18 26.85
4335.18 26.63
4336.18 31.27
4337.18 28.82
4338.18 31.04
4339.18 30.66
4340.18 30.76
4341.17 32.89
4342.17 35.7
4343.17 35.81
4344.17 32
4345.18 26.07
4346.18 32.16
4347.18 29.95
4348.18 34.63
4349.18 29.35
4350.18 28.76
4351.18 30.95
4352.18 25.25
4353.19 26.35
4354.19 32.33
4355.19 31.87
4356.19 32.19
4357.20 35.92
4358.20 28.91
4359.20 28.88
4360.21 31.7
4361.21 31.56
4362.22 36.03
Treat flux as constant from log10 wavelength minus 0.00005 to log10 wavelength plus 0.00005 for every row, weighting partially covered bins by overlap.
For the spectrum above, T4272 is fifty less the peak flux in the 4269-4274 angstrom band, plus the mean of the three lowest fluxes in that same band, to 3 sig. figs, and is 45.4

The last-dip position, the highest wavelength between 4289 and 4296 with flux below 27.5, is 4295.44 angstrom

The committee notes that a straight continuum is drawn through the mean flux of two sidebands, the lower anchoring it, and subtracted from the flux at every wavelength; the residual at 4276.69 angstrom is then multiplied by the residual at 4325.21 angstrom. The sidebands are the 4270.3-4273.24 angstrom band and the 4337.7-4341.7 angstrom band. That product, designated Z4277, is 50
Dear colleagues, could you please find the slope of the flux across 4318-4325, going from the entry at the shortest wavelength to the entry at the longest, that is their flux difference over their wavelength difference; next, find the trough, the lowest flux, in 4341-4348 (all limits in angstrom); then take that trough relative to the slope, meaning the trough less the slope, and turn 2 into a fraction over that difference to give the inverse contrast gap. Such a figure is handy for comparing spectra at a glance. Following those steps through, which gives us 0.075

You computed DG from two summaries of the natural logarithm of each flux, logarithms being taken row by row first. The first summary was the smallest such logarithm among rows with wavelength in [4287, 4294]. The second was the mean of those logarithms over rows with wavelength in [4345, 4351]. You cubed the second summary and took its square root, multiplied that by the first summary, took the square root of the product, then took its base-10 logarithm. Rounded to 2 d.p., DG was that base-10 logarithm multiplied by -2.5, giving -1.63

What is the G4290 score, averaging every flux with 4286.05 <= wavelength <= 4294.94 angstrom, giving 28.4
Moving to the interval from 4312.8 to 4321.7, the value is 29.7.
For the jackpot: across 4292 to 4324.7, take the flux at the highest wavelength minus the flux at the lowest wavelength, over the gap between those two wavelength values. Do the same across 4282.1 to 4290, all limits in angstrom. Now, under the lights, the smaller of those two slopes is -0.50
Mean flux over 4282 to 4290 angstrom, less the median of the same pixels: 0.2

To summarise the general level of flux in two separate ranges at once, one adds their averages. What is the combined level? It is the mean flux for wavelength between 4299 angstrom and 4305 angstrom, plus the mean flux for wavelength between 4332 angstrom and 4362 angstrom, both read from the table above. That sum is 55.7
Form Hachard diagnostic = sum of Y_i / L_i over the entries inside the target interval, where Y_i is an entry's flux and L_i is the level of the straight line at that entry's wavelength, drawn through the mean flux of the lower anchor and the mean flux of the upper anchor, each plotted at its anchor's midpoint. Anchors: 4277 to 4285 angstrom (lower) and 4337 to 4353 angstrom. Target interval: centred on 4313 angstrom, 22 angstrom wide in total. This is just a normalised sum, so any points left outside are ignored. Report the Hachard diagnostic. 20.4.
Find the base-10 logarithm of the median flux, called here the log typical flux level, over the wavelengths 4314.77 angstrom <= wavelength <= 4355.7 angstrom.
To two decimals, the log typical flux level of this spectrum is 1.47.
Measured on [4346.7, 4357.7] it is 1.49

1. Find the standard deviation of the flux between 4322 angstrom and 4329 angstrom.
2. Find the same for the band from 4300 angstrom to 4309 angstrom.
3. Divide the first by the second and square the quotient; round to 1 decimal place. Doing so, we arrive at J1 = 1.4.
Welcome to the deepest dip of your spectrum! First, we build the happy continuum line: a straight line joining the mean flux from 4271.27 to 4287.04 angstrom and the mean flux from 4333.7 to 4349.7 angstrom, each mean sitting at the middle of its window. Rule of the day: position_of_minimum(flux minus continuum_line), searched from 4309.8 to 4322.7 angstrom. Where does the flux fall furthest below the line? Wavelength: 4310.30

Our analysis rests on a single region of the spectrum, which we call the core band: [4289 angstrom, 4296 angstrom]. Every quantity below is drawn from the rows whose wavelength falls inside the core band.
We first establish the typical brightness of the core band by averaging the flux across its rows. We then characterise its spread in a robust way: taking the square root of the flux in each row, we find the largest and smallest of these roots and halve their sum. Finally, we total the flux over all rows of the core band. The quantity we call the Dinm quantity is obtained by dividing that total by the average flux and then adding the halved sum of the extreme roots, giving 12.27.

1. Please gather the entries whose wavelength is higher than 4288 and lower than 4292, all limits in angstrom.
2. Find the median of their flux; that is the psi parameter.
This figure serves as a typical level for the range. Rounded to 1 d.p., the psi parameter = 28.6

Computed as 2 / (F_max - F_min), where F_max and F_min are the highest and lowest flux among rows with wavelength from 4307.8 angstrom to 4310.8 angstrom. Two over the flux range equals 0.55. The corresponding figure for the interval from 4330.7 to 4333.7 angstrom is 1.03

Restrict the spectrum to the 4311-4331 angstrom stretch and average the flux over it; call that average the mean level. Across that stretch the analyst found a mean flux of 28.7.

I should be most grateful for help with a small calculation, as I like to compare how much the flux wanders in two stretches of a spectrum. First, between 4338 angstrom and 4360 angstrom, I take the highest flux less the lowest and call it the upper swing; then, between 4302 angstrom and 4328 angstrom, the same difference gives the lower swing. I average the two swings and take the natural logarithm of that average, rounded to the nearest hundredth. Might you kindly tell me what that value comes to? 2.46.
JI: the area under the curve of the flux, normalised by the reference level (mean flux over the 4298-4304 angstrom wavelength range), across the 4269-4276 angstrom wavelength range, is 8.2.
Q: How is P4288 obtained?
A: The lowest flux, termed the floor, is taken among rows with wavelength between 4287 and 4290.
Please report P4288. 24.23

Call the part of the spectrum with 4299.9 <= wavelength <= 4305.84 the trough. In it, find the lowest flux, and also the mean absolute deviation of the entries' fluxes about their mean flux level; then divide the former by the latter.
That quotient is 11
